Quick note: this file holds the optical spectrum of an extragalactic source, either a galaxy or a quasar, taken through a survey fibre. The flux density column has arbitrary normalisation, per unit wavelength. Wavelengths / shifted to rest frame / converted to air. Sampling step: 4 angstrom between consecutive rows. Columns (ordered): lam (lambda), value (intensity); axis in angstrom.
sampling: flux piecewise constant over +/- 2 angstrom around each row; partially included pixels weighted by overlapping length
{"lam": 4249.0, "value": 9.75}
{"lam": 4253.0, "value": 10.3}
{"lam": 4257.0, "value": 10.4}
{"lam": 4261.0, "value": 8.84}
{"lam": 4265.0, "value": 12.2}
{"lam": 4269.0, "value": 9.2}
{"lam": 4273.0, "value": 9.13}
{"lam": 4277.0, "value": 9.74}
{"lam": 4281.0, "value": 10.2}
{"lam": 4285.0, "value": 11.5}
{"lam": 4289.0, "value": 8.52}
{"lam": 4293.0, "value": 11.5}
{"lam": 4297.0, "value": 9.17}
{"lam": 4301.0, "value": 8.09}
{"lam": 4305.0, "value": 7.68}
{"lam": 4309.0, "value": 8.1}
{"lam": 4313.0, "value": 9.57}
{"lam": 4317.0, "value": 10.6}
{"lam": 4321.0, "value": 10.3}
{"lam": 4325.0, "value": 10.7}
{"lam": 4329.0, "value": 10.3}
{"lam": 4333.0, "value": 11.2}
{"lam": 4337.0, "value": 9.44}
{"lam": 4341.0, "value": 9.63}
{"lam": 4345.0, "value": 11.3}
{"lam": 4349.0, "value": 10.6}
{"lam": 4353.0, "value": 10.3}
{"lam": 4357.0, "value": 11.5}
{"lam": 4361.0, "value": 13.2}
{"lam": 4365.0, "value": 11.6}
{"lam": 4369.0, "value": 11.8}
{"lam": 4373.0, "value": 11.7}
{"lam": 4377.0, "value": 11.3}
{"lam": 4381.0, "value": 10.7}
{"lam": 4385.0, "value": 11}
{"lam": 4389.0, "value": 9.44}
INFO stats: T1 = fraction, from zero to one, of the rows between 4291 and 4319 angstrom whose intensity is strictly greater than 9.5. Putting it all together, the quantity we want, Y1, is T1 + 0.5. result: 0.93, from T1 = 0.4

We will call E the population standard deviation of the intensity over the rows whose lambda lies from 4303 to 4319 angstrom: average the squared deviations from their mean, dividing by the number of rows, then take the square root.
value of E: 1.17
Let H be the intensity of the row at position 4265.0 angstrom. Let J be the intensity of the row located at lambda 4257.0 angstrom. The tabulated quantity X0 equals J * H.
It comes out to 127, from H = 12.2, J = 10.4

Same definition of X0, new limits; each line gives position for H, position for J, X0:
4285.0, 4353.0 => 118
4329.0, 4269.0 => 95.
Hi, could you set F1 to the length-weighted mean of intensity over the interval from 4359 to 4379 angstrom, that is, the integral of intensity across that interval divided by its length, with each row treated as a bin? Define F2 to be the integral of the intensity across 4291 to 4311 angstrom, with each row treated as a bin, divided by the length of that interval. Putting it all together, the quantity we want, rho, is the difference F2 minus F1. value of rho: -3.0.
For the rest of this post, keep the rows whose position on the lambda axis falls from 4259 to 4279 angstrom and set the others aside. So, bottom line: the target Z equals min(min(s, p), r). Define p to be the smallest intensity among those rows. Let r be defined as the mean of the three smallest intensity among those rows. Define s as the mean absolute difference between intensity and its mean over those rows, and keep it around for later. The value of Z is 0.95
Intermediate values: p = 8.84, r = 9.06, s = 0.951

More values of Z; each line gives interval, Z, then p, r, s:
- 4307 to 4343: 0.71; 8.1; 9.04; 0.709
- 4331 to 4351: 0.72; 9.44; 9.89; 0.719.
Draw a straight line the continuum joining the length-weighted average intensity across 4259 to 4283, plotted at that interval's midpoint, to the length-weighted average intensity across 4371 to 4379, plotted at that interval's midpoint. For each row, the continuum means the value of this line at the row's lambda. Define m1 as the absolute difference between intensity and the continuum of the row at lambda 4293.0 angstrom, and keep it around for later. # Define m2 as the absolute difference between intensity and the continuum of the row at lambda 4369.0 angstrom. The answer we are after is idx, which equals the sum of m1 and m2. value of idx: 1.7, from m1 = 1.3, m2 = 0.39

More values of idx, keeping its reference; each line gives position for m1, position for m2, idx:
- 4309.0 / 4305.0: 5.1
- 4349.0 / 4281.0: 0.7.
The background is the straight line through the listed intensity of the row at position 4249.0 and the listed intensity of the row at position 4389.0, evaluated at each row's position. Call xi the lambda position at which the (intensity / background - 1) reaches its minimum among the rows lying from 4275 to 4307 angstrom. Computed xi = 4305.0 angstrom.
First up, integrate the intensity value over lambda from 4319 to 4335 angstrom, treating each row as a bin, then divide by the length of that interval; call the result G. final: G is 10.6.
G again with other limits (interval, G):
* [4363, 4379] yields 11.6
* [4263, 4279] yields 10.1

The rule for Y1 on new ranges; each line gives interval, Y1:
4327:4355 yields 1.36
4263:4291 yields 1.07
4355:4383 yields 1.50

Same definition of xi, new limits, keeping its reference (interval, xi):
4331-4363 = 4337.0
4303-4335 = 4305.0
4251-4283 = 4261.0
